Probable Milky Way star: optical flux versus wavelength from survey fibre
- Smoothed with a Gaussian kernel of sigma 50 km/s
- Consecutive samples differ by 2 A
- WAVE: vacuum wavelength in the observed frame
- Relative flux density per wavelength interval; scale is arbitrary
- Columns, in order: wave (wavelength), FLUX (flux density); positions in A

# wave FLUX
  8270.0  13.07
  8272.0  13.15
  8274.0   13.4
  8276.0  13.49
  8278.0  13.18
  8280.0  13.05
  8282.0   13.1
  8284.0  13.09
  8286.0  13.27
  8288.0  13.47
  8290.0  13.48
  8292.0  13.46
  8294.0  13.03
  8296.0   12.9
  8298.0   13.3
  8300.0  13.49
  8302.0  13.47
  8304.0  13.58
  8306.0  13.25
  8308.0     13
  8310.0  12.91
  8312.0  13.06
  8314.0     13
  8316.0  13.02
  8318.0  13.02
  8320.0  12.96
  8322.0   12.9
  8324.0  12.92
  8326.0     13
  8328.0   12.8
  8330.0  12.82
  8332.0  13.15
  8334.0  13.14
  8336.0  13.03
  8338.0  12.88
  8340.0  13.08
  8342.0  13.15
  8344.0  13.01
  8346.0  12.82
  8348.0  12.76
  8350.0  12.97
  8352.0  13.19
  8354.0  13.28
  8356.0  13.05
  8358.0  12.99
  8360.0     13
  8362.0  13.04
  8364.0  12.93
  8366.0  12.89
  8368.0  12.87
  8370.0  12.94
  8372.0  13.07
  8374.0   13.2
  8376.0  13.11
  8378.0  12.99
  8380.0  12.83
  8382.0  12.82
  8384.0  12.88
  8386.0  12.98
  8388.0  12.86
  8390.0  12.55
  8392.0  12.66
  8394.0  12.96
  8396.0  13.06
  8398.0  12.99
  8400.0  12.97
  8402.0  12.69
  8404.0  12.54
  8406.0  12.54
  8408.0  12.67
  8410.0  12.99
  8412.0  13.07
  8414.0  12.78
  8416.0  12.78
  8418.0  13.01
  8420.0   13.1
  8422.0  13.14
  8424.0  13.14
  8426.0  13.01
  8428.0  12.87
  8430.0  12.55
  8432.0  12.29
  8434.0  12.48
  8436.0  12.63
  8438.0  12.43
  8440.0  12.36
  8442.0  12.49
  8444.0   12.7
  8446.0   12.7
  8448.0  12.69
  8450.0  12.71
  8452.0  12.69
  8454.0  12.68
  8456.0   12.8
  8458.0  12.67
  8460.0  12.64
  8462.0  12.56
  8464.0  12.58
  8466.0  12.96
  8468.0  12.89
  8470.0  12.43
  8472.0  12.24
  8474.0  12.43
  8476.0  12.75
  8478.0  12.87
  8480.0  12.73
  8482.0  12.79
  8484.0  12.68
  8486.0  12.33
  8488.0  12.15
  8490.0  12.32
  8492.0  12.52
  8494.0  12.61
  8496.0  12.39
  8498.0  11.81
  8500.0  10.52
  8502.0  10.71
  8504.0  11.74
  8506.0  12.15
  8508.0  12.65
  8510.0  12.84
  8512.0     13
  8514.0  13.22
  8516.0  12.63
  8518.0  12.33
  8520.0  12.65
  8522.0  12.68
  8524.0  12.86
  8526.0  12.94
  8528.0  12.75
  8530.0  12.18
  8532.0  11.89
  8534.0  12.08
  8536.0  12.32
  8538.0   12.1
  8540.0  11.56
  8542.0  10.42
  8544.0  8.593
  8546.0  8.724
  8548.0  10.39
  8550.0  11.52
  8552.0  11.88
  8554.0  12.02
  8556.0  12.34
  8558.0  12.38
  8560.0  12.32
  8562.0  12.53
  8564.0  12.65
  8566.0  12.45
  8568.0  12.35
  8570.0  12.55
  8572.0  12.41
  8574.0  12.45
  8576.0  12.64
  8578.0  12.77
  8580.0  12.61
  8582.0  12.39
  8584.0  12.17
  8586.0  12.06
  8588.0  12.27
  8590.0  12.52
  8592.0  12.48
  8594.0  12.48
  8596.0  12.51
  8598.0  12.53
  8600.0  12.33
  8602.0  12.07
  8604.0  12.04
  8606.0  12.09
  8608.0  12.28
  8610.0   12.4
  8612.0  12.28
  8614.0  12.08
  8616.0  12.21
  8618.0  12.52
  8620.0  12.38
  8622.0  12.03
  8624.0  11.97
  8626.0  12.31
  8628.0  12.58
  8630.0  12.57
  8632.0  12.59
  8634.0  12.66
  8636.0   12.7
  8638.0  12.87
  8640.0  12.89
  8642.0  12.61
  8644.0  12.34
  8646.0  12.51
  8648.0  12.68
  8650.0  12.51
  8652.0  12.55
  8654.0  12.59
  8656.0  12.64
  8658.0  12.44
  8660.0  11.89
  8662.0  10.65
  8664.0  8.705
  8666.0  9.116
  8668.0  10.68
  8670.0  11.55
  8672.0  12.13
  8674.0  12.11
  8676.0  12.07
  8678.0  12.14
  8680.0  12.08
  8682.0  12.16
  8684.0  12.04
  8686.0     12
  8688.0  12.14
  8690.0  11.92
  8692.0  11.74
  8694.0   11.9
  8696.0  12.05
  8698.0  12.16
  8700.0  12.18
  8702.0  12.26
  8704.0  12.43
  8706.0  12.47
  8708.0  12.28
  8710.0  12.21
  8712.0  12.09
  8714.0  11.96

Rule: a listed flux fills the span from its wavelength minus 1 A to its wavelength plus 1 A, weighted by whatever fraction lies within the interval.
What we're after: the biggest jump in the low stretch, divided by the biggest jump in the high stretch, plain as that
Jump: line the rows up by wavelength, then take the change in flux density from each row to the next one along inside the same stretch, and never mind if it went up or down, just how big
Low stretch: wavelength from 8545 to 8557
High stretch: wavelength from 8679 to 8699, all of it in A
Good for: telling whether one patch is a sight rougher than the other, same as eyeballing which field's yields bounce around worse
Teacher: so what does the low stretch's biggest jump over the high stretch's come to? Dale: 7.6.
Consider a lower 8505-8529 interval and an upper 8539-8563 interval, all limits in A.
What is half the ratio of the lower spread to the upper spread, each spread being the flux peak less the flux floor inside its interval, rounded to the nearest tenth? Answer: 0.1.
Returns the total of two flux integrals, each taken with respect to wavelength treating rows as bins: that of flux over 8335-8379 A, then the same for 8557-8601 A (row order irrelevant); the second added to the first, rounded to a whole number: 1120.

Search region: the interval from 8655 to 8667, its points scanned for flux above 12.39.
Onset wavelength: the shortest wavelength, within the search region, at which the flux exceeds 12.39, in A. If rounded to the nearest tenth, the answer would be 8656.0 A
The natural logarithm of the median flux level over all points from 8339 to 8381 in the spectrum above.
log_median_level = 2.56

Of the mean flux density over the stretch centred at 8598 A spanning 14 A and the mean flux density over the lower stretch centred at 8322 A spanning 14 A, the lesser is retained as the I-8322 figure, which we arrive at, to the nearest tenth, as 12.3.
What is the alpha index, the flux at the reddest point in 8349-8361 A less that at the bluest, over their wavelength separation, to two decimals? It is 0.00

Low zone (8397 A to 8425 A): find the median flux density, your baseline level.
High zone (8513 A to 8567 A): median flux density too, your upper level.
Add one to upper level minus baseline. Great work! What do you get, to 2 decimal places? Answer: 0.34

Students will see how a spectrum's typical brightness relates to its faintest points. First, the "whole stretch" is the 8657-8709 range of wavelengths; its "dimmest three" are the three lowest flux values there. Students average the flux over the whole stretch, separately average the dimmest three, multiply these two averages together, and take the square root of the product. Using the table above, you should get 10.6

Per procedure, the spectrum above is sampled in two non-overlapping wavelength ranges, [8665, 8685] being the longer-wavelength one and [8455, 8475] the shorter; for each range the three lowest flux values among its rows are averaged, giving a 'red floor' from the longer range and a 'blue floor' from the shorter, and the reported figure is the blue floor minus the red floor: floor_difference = 1.9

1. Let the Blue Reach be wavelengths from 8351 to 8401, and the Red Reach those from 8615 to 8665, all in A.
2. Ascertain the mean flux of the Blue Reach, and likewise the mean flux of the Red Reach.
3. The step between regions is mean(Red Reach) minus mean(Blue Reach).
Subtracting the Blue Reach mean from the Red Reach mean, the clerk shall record -0.71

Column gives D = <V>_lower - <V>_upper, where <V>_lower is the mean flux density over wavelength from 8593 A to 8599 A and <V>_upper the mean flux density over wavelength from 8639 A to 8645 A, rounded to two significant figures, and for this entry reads -0.11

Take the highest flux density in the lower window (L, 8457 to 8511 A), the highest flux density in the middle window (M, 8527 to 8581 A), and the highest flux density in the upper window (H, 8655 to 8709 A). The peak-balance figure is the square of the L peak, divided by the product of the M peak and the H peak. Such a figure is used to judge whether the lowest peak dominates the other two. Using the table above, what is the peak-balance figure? 1.04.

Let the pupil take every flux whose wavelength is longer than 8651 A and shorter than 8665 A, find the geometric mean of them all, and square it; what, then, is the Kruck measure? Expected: 133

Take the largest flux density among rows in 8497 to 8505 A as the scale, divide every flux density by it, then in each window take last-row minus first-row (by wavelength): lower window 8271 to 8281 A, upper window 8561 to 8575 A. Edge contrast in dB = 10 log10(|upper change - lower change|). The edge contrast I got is -28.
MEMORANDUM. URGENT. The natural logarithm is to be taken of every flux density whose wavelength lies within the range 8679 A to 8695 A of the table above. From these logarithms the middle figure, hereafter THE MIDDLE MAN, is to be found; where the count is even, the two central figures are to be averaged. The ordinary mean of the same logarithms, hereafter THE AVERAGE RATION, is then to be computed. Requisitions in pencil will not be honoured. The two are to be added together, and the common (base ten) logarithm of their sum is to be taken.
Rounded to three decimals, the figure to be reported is 0.696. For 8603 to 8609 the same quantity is 0.698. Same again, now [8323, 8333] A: 0.709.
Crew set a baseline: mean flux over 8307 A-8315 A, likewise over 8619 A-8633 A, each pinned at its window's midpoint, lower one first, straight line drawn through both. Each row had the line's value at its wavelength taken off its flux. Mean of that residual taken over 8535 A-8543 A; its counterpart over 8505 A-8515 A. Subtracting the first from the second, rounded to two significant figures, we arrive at 1.1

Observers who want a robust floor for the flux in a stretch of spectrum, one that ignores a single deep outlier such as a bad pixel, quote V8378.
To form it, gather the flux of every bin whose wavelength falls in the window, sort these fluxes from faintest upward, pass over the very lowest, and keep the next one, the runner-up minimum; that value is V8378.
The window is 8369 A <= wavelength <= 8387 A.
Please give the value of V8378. 12.83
